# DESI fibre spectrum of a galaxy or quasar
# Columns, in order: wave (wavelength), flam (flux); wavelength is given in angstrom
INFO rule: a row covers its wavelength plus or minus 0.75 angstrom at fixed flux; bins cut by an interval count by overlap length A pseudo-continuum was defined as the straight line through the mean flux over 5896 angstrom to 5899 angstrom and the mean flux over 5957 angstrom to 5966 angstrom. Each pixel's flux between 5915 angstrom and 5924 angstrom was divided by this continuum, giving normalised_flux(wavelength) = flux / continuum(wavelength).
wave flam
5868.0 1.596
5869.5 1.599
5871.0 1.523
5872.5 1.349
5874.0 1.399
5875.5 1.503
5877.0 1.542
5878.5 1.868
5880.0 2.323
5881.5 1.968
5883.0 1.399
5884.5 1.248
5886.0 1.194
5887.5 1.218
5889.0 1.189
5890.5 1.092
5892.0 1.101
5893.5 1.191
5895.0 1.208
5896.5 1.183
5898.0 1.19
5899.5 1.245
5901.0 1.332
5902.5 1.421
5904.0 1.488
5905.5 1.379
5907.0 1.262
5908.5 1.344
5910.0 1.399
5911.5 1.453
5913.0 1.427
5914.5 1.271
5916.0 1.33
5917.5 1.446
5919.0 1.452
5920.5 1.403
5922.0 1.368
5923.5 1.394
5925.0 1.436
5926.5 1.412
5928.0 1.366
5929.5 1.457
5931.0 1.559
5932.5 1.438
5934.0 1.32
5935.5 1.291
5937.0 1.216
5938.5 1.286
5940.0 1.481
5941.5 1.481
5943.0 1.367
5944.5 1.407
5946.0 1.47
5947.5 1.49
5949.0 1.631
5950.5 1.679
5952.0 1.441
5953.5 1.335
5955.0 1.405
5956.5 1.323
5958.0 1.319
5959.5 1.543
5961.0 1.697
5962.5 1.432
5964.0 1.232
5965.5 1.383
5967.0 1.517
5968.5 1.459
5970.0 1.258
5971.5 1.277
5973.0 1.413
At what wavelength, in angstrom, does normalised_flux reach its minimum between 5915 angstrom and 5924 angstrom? 5916.0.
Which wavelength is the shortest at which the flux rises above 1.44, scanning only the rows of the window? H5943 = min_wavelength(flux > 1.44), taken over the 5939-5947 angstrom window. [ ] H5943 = 5940.0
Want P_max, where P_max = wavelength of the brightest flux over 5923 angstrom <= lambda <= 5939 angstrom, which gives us 5931.0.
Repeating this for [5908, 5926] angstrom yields 5911.5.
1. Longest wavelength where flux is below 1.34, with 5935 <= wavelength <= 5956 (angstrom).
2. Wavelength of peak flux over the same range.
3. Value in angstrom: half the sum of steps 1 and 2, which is 5952.0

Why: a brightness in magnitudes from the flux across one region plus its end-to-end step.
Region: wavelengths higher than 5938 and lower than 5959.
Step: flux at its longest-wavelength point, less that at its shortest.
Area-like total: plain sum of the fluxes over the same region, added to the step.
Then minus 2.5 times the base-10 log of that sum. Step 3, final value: -3.26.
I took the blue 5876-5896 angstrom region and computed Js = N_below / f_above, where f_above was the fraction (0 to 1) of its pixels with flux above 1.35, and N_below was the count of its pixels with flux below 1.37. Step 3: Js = 20.8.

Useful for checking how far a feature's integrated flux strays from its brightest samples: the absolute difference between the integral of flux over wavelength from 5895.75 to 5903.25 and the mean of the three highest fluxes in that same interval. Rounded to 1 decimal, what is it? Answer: 8.2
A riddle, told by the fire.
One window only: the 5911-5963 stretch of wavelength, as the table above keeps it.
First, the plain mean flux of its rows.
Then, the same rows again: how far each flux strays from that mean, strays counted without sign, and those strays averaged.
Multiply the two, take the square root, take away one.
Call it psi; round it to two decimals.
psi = -0.66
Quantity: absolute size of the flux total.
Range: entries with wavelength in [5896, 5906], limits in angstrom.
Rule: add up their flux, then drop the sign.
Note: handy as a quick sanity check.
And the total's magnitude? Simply 9.2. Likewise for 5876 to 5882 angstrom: 7.7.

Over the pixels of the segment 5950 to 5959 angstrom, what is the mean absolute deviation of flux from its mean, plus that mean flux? 1.51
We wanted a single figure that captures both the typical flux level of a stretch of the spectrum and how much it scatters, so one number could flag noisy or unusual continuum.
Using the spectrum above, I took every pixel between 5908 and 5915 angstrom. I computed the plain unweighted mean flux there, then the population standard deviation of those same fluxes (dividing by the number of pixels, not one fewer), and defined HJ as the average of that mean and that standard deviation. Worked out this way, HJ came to 0.72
